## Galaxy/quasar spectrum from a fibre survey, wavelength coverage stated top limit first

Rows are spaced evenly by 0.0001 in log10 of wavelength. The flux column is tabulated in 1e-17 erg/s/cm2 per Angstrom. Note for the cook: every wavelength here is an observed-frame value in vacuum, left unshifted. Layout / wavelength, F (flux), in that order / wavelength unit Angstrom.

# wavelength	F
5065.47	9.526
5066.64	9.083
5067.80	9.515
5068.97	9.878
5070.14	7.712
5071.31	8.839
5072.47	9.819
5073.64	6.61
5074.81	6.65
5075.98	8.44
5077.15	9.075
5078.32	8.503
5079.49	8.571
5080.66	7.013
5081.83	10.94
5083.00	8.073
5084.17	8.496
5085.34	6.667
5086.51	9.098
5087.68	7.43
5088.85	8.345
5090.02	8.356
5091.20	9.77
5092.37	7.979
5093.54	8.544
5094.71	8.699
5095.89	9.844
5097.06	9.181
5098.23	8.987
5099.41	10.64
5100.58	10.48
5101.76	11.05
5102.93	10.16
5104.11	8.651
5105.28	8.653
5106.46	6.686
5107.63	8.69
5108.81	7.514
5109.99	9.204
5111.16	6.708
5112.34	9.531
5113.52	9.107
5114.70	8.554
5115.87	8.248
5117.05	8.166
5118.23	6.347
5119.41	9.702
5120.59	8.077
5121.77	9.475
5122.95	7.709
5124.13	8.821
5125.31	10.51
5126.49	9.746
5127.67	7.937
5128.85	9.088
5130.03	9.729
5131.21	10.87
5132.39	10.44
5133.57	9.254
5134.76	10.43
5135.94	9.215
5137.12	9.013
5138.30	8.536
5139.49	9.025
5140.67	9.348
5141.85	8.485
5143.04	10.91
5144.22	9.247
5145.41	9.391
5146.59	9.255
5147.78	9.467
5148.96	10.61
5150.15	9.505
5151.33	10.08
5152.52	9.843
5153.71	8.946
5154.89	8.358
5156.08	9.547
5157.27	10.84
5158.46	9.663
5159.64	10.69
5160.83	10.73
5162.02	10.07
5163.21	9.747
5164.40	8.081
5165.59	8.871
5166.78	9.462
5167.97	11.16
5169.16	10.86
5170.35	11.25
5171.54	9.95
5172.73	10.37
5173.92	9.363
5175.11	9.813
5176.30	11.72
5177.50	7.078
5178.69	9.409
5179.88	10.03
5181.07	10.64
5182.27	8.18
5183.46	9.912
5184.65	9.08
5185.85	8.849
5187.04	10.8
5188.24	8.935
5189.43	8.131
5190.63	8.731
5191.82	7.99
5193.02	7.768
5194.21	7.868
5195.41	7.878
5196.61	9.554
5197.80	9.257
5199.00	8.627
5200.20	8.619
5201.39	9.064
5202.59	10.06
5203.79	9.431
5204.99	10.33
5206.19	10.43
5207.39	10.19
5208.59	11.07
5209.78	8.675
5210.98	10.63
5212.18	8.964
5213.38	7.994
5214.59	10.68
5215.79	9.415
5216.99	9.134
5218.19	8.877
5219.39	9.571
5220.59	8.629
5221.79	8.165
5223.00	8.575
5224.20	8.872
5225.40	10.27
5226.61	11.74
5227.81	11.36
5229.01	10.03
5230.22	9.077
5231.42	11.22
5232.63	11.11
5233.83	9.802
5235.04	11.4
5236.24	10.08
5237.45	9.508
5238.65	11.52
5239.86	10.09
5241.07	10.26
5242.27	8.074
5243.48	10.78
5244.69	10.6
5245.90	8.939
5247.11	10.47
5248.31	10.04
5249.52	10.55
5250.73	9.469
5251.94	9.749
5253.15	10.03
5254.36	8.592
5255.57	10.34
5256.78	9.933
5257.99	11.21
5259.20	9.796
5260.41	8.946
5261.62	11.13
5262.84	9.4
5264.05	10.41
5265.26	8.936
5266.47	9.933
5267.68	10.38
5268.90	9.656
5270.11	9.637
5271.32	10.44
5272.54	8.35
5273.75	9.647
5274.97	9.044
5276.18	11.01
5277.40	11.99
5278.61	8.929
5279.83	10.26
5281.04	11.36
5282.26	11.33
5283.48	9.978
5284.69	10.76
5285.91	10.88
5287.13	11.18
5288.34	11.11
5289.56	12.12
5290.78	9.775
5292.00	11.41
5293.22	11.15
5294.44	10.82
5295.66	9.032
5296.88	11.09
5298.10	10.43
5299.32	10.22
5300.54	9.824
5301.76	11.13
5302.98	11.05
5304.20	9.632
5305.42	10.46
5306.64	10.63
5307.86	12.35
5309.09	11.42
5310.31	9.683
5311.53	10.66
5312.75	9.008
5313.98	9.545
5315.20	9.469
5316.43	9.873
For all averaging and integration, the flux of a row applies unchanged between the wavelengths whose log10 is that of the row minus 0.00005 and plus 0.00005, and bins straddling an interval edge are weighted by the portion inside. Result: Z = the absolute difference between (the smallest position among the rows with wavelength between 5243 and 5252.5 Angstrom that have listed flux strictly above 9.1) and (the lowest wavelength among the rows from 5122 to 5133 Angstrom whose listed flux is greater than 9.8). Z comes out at 118.2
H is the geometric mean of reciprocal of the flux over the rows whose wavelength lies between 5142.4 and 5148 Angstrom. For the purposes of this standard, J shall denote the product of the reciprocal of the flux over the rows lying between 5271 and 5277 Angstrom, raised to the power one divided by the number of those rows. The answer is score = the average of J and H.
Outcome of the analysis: 0.104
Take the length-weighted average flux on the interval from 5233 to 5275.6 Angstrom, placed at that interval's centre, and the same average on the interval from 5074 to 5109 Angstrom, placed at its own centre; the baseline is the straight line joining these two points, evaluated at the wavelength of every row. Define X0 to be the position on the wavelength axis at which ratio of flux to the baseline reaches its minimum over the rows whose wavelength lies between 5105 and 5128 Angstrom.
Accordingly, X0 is 5118.23 Angstrom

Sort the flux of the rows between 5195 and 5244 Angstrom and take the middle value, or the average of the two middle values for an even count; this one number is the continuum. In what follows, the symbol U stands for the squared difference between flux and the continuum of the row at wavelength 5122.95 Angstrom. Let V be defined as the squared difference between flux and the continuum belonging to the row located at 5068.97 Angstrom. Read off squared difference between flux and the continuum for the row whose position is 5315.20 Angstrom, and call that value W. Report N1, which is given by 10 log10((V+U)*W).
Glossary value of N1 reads -14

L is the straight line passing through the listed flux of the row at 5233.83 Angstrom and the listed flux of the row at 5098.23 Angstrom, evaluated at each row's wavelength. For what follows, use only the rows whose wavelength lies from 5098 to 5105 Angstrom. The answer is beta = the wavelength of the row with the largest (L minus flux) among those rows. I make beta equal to 5104.11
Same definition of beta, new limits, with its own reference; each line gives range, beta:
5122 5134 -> 5122.95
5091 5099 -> 5092.37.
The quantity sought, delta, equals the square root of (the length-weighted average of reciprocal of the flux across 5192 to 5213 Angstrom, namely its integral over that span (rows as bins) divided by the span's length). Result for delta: 0.330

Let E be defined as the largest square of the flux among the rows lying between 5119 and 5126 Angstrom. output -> 110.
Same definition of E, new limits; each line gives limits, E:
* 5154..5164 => 118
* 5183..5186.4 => 98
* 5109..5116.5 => 91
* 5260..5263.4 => 124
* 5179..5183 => 113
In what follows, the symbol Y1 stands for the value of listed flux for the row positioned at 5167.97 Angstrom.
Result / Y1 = 11.16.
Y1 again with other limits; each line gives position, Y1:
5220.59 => 8.629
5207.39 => 10.19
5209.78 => 8.675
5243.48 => 10.78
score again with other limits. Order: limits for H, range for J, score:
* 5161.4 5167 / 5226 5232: 0.101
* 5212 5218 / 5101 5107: 0.110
